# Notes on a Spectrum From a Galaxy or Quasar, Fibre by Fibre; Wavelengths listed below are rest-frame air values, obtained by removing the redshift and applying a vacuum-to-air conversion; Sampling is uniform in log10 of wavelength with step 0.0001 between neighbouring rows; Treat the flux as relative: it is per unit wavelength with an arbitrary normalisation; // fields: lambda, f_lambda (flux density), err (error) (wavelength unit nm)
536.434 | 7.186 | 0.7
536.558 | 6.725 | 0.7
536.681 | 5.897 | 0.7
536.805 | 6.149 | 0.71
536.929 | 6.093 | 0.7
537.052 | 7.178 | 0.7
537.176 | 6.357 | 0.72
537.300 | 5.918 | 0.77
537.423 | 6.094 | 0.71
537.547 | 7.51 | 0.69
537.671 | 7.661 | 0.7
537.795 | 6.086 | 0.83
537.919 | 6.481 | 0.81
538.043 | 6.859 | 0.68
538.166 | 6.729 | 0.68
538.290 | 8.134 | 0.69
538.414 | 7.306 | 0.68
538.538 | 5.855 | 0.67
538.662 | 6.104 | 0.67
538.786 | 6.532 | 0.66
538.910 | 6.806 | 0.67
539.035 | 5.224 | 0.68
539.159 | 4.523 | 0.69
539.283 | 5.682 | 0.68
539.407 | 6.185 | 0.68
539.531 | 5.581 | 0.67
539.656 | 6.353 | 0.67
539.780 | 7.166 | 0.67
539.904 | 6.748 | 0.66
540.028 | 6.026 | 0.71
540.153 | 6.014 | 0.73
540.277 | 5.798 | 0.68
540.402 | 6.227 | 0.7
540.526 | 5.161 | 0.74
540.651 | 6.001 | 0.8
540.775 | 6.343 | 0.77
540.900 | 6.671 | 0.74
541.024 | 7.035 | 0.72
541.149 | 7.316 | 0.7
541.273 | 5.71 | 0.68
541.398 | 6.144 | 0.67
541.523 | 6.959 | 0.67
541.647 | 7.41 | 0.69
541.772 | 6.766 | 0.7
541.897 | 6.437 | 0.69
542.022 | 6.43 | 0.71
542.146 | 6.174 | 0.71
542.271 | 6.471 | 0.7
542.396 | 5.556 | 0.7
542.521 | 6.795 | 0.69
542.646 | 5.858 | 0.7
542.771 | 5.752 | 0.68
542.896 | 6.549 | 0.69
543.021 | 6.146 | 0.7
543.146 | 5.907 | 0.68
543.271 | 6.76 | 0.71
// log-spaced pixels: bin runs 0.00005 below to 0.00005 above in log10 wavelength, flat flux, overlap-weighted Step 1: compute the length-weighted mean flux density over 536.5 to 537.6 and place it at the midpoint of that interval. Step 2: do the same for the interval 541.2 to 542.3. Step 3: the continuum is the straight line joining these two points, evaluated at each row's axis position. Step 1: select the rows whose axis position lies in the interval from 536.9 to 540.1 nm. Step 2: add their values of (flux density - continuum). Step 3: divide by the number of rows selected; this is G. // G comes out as -0.02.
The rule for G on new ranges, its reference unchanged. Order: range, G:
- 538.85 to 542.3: -0.23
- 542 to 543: -0.33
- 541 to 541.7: 0.26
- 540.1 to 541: -0.46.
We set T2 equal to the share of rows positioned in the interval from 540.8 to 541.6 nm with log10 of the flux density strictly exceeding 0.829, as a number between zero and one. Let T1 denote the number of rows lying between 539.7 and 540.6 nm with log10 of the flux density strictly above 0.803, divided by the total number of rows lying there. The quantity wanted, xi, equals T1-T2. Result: -0.2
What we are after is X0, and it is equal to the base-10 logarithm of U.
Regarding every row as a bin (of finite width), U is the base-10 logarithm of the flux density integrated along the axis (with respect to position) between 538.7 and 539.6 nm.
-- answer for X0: -0.165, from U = 0.683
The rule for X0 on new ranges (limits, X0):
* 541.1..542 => -0.131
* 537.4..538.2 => -0.177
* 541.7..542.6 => -0.141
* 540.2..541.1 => -0.148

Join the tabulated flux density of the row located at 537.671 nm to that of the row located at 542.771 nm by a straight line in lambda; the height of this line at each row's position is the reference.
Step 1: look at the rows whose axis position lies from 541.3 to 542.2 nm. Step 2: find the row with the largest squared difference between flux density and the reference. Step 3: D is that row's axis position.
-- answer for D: 541.647 nm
